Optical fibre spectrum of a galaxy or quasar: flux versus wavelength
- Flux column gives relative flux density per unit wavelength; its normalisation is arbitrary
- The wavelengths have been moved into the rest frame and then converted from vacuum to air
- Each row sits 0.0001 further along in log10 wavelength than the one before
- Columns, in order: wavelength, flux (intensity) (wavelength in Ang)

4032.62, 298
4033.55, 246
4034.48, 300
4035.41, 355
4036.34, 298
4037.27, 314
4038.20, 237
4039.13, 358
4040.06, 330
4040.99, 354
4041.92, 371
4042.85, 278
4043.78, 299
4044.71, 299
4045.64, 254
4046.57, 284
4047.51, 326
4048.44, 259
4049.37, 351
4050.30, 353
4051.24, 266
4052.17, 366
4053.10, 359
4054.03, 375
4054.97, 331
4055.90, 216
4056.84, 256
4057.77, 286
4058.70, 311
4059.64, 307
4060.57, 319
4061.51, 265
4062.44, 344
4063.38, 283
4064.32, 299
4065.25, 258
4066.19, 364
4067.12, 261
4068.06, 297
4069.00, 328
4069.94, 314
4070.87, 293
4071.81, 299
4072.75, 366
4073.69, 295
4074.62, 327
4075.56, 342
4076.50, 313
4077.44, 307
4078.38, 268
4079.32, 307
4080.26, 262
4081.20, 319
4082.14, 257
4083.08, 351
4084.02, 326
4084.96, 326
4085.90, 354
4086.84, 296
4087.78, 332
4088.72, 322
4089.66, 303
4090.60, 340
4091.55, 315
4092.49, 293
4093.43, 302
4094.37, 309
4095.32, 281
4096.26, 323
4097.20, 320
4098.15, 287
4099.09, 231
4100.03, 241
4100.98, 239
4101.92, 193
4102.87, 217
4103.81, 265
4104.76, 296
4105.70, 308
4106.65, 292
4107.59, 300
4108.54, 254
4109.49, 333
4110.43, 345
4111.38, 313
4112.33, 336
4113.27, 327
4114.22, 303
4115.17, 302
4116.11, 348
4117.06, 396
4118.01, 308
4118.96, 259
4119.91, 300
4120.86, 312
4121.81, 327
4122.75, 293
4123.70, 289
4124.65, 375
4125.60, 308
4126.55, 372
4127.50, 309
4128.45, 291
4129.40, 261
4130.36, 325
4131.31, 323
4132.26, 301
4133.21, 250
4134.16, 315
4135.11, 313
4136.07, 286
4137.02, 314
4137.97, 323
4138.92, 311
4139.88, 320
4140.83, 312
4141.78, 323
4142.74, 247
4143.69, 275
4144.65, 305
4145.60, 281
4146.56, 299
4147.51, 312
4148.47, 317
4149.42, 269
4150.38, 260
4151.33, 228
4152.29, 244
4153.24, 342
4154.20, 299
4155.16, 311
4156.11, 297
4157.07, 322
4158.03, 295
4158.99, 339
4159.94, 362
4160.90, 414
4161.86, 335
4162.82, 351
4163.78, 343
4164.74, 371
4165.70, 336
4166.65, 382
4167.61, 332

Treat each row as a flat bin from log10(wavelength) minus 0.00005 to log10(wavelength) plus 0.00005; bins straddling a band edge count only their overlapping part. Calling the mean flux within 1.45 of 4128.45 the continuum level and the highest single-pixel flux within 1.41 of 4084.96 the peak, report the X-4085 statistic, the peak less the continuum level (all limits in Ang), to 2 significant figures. 67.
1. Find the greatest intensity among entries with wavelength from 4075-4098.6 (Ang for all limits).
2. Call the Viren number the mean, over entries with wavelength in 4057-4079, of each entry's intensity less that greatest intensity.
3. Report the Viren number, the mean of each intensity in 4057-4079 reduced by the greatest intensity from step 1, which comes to -48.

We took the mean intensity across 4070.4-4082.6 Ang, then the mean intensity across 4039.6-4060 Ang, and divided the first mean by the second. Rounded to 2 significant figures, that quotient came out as 0.98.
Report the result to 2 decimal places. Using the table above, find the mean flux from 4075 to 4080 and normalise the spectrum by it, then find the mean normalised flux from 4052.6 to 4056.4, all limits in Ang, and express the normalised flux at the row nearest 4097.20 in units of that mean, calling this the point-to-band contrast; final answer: 1.00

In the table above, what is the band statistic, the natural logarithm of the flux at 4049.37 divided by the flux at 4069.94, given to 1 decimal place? 0.1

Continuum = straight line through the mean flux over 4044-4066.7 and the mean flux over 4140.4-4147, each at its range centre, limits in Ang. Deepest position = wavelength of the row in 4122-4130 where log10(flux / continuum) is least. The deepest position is 4129.40 Ang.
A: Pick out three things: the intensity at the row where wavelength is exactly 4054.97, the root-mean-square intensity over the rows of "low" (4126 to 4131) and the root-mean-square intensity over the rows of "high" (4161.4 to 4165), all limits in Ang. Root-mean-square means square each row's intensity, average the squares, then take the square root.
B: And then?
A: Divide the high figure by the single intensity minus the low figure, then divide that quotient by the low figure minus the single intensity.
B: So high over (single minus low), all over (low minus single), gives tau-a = -1.2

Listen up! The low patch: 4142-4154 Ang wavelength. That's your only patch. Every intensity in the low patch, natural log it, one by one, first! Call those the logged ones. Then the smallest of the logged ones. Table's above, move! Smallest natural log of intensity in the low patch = 5.43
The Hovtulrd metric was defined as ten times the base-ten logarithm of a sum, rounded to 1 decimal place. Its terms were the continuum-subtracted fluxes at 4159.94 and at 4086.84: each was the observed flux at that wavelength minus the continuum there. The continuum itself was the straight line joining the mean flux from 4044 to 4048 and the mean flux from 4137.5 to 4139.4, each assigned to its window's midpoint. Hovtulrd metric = 15.1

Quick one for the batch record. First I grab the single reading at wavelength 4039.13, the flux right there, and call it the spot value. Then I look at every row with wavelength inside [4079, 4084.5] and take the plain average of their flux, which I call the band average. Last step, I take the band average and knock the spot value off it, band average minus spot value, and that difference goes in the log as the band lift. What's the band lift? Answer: -54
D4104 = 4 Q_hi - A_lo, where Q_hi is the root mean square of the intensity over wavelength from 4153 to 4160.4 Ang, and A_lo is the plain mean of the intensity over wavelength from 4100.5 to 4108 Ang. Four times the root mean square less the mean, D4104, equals 1023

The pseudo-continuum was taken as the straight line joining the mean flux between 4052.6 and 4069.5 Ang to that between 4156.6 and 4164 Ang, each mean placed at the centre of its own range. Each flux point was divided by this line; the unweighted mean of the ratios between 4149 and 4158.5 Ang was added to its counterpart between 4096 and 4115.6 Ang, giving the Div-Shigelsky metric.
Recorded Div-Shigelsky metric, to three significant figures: 1.73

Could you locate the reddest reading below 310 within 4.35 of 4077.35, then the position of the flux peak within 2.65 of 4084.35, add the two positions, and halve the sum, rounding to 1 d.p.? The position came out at 4083.1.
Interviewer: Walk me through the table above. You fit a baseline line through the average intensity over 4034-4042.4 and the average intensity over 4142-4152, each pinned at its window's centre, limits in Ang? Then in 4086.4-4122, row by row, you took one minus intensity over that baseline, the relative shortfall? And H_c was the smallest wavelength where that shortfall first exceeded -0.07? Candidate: 4086.84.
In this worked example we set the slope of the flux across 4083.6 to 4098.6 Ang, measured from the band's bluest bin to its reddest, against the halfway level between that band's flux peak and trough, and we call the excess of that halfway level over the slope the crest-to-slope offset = 320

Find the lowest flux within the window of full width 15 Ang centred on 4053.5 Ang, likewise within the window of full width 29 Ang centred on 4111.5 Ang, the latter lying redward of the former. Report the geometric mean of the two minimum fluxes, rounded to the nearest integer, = 204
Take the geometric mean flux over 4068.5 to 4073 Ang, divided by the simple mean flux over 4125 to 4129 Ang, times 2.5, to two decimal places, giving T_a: 2.49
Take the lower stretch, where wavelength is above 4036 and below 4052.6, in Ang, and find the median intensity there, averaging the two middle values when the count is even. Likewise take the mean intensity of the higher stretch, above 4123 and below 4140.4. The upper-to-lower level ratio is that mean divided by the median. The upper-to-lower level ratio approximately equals 1.01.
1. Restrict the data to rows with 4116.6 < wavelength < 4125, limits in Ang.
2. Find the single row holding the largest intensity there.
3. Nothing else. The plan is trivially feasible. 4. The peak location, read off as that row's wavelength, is 4117.06 Ang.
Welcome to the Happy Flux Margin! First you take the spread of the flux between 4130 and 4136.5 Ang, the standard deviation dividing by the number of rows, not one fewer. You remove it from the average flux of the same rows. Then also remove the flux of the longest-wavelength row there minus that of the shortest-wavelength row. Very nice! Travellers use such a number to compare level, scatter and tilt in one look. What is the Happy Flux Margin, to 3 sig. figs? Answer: 316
